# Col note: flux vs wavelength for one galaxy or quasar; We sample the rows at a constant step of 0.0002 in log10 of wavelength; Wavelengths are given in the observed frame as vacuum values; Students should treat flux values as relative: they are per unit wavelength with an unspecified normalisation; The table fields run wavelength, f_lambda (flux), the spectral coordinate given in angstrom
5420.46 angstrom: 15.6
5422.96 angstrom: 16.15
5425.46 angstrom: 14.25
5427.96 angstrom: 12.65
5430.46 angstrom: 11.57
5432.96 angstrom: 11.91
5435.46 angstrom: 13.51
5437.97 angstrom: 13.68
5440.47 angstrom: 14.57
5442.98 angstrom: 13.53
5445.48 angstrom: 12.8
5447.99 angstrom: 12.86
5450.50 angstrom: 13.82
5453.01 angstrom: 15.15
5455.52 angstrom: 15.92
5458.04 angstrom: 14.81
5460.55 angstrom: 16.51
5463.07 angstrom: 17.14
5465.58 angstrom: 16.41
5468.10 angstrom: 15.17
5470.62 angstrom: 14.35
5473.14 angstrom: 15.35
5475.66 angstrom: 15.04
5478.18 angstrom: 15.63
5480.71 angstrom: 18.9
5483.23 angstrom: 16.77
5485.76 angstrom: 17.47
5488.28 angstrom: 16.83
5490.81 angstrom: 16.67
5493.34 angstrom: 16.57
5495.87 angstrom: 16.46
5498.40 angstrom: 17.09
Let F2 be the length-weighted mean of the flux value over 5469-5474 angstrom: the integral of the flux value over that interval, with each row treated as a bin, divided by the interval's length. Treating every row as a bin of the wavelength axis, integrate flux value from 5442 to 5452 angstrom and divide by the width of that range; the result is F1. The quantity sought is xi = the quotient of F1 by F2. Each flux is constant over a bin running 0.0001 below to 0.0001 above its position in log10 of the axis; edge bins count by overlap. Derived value 0.90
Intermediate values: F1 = 13.3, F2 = 14.8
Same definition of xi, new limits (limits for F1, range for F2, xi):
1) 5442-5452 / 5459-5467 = 0.80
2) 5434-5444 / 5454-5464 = 0.86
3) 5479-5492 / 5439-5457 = 1.23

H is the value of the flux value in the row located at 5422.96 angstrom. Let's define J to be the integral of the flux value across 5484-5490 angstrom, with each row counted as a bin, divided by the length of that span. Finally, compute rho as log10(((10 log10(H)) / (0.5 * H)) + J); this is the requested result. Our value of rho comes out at 1.27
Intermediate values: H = 16.15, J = 17.1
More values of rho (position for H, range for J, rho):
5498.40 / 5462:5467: 1.26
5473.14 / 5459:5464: 1.26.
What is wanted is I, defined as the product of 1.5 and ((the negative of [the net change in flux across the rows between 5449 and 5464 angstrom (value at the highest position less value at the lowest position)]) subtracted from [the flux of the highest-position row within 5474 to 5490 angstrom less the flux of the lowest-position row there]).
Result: 8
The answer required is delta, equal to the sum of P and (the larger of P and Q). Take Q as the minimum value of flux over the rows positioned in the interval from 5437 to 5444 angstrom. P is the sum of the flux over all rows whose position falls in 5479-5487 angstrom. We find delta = 106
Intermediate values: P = 53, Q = 13.53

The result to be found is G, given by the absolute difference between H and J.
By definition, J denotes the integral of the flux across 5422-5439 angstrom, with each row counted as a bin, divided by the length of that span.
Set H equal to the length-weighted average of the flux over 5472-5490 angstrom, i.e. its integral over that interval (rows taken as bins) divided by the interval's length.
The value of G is 3.2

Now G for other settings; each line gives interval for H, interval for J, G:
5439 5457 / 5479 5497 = 3.0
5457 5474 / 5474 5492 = 1.0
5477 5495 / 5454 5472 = 1.2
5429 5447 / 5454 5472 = 2.7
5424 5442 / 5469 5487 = 3.0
